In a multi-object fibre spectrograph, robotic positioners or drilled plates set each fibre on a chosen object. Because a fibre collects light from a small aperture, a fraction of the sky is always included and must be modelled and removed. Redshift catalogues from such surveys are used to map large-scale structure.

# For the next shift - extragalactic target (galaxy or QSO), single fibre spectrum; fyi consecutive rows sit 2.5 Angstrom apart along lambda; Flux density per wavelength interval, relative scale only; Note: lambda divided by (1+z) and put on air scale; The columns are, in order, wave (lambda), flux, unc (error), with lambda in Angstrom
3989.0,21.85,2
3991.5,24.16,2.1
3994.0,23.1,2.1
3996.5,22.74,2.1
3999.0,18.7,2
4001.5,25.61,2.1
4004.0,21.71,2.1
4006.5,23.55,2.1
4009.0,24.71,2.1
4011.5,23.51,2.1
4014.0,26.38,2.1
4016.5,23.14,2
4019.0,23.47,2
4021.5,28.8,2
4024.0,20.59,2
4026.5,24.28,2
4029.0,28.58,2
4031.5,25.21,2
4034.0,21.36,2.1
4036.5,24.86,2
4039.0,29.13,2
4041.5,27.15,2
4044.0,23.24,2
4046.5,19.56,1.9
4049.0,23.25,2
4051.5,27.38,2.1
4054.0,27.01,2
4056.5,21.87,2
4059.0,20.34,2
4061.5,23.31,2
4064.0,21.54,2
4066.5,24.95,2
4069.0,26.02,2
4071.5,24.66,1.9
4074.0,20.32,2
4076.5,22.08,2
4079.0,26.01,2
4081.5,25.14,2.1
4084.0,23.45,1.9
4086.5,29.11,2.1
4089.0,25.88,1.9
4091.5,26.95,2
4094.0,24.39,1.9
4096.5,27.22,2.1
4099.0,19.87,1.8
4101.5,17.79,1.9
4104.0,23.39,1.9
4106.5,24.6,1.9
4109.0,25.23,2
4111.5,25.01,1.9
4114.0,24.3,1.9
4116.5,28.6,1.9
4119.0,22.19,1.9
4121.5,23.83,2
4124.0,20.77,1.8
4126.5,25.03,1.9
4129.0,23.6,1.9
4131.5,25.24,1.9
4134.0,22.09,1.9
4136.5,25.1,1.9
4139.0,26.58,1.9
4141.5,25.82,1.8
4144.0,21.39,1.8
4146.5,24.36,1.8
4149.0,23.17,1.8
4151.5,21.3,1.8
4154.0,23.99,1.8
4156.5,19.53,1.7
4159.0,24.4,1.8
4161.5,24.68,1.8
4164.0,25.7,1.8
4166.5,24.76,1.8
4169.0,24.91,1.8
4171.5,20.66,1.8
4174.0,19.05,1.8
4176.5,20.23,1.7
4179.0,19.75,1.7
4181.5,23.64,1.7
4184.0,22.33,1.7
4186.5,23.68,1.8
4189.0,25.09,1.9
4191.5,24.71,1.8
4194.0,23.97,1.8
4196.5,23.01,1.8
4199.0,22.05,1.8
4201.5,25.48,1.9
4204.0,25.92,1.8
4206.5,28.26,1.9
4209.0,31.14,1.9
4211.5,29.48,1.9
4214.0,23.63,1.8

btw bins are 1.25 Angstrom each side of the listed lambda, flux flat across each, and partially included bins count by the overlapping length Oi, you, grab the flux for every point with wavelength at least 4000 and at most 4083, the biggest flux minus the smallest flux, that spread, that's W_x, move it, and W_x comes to 9.6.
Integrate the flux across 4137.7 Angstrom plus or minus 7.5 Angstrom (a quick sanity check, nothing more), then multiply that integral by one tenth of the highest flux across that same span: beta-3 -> 972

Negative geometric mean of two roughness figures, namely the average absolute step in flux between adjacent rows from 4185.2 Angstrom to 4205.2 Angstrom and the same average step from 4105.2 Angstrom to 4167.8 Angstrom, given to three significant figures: -1.69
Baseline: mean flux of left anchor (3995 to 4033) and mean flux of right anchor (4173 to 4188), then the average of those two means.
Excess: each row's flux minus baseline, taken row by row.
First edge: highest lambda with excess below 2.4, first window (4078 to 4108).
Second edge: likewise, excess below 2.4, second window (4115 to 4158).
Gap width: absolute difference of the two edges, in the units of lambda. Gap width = 50.0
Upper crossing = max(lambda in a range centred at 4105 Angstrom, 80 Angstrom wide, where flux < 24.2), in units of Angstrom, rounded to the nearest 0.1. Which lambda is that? 4144.0 Angstrom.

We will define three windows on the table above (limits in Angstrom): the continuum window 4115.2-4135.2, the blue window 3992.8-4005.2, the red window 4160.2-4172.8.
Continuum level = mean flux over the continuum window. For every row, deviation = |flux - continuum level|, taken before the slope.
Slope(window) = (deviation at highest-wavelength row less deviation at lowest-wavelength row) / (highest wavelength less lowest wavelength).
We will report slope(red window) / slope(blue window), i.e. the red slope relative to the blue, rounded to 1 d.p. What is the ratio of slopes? 1.8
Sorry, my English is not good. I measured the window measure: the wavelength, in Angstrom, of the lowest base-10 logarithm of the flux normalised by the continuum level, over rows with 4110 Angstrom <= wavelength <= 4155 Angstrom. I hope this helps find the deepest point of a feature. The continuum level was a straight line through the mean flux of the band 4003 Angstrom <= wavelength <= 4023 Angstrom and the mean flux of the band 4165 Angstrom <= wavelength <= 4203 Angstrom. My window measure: 4124.0 Angstrom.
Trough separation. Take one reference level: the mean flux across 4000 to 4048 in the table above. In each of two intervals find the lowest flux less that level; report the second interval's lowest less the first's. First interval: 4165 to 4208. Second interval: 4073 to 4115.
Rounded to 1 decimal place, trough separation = -1.3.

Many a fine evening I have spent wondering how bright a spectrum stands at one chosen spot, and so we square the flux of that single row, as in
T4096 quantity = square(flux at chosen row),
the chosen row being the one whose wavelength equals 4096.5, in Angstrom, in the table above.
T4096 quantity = 741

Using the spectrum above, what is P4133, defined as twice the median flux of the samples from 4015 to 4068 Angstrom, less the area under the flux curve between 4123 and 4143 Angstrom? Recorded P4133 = -439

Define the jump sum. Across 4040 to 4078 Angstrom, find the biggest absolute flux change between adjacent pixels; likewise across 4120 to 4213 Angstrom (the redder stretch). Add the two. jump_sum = 10.0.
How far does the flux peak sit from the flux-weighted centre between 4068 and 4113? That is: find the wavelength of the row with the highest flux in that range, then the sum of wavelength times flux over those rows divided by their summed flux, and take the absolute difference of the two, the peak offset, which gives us 3.6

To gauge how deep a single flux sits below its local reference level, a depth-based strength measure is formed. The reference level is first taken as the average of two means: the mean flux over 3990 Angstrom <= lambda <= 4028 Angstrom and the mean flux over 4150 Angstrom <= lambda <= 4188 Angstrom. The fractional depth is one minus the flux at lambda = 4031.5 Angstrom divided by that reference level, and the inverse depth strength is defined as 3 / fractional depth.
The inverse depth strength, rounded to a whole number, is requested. -33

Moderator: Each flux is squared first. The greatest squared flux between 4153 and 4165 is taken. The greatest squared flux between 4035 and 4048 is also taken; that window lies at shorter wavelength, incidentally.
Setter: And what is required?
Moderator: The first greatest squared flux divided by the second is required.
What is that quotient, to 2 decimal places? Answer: 0.78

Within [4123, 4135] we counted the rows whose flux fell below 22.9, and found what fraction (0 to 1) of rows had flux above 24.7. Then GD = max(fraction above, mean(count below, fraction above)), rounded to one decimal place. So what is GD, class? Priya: 1.2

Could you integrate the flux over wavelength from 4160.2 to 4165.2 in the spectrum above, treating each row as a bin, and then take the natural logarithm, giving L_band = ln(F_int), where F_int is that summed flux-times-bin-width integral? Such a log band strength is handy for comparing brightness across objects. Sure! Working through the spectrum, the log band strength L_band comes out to 4.84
